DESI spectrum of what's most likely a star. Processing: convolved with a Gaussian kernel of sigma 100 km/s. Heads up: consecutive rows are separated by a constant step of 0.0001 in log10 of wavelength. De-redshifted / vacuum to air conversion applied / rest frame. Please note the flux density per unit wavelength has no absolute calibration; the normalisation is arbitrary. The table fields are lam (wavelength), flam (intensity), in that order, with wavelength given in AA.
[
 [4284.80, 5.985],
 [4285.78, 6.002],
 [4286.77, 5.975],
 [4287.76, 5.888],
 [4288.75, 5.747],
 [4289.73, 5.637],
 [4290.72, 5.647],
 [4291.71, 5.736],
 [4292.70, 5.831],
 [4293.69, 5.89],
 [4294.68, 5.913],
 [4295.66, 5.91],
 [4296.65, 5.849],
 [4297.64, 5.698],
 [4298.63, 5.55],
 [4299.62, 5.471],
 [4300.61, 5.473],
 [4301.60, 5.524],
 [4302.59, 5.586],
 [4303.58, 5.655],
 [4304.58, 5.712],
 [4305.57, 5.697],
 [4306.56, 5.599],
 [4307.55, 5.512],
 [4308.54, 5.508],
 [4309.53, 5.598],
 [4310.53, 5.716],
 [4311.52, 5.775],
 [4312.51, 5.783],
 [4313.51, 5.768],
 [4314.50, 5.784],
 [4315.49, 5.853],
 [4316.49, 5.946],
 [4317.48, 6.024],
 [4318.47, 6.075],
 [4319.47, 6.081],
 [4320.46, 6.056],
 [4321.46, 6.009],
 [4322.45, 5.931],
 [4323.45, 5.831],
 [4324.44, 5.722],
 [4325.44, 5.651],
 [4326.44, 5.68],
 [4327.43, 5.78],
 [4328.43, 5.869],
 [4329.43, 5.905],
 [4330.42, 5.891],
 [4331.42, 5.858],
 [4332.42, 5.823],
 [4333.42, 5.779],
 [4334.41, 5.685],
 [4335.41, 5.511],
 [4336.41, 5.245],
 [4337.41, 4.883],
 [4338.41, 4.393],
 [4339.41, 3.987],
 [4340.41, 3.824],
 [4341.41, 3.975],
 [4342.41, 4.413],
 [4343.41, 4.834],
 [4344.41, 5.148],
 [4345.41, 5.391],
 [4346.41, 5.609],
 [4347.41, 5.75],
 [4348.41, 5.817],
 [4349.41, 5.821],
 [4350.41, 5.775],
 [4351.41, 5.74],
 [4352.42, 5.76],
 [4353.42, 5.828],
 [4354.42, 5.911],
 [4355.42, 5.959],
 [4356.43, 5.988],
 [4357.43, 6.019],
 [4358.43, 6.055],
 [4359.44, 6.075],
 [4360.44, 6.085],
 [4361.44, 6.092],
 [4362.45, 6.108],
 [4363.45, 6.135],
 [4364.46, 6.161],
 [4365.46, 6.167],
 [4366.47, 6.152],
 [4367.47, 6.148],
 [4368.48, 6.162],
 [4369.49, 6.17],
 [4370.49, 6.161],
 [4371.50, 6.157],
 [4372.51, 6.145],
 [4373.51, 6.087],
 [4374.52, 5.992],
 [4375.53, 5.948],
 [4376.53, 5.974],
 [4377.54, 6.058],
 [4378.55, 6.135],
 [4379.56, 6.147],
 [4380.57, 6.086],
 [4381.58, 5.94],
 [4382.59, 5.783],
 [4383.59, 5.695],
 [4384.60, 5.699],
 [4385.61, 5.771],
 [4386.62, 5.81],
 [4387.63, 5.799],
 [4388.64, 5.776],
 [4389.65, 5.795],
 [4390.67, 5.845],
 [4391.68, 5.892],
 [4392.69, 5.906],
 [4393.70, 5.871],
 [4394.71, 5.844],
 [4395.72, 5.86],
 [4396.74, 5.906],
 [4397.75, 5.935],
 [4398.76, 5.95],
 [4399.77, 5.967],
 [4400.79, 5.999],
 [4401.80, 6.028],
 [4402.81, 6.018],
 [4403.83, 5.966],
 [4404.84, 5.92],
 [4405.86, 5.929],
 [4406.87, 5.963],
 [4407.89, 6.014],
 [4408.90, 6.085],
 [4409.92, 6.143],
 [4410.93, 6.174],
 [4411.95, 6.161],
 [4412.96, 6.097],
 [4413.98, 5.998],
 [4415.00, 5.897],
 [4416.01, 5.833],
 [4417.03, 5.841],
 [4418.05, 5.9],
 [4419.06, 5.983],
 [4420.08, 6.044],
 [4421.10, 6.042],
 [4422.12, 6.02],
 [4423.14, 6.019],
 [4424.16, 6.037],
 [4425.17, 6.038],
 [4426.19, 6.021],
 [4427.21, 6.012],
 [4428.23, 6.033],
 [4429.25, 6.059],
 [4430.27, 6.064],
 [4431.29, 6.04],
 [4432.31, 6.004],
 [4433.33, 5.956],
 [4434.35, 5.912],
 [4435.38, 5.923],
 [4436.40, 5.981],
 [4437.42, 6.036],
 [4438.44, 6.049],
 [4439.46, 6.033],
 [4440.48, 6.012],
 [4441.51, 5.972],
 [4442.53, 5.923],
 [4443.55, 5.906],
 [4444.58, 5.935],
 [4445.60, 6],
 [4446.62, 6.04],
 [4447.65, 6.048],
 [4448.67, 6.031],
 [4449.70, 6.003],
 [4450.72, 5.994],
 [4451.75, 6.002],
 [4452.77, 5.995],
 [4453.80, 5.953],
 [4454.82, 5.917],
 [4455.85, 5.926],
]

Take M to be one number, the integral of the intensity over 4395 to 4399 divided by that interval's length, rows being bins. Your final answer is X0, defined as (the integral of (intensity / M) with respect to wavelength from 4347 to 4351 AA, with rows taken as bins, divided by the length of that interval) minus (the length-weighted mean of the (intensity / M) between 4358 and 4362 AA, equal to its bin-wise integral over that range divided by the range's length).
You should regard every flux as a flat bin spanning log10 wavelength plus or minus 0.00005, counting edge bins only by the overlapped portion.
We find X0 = -0.046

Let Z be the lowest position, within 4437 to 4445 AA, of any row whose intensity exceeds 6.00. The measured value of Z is 4437.42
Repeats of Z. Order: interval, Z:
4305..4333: 4317.48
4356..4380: 4357.43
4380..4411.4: 4380.57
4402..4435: 4402.81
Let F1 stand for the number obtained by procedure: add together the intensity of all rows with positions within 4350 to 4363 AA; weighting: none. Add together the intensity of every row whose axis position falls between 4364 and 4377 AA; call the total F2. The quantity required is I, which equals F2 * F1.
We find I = 6147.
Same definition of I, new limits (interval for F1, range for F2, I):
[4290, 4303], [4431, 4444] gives 5759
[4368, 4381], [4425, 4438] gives 6186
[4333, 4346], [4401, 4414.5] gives 4951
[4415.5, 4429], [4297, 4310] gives 5649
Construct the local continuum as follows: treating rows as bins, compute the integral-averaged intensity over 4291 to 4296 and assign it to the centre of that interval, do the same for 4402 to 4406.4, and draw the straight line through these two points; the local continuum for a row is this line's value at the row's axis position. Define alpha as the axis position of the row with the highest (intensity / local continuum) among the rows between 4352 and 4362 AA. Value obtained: 4361.44 AA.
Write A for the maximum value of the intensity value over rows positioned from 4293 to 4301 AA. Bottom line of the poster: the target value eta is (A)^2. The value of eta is 35.0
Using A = 5.913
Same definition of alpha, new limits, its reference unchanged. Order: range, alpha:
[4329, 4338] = 4329.43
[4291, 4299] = 4294.68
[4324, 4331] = 4329.43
